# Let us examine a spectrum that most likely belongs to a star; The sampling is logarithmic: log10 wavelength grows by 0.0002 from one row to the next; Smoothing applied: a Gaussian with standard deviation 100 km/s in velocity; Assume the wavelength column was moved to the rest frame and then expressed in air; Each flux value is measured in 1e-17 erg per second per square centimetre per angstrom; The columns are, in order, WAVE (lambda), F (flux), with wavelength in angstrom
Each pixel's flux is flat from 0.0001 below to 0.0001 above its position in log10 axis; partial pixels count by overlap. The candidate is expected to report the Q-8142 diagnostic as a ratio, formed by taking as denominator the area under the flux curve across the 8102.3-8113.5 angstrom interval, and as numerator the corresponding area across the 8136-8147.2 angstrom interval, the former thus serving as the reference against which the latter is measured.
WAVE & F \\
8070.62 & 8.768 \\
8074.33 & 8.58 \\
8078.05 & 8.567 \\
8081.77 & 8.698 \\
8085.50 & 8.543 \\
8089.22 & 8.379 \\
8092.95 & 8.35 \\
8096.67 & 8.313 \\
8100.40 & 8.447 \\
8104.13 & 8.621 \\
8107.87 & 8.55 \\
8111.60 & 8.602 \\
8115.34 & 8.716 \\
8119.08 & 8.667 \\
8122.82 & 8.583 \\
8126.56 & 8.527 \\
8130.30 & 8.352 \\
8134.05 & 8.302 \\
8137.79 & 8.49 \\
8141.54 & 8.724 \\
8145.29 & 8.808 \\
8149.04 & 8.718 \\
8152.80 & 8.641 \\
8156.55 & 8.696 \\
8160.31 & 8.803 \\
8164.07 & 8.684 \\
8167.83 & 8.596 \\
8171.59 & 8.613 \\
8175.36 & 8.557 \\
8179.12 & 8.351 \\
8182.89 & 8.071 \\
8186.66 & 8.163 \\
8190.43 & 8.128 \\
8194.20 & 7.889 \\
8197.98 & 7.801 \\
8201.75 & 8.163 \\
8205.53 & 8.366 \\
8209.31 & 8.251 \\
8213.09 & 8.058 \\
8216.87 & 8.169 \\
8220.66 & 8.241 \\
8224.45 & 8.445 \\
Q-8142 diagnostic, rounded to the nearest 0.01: 1.01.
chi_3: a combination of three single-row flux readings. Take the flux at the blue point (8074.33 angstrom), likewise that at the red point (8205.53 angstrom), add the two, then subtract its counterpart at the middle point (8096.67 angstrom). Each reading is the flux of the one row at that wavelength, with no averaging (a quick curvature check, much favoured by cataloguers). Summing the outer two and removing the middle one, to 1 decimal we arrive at 8.6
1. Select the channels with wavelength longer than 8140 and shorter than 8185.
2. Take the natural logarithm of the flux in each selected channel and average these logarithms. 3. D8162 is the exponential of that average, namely 8.60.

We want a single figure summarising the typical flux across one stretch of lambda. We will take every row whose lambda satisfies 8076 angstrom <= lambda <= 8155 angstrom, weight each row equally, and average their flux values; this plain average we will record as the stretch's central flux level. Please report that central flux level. 8.55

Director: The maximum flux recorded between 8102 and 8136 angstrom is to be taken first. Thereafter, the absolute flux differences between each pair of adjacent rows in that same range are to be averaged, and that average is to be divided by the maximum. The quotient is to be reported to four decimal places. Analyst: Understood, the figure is 0.0093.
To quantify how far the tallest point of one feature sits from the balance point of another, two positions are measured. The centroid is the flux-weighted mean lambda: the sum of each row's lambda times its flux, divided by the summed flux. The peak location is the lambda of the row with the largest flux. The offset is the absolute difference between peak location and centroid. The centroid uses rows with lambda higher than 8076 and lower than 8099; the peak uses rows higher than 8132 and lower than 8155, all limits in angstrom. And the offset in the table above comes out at 58.0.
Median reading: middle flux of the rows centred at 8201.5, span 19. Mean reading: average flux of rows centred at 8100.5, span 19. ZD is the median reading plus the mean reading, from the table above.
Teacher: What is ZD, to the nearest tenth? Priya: 16.6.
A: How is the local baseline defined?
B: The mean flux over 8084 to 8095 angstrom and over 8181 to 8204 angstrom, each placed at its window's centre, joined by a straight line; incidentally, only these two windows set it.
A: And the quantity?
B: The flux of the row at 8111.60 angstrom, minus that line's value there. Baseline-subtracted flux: 0.26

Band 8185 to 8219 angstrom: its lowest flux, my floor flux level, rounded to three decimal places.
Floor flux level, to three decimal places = 7.801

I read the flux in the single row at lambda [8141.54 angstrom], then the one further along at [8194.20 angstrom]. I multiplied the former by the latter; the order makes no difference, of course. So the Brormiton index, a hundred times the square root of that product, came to 830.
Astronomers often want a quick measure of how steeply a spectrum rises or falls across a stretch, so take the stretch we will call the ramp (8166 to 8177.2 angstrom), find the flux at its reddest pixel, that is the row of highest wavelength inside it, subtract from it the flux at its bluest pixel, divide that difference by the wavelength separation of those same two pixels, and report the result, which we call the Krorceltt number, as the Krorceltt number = -0.005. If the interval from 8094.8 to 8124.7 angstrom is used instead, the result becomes 0.010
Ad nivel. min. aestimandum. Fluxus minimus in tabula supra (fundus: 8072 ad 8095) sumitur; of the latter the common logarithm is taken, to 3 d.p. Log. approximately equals 0.922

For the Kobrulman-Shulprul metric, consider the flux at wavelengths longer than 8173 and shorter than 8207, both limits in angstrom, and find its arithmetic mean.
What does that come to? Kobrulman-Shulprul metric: 8.17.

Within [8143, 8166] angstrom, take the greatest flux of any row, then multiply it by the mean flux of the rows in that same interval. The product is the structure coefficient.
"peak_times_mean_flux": 76.8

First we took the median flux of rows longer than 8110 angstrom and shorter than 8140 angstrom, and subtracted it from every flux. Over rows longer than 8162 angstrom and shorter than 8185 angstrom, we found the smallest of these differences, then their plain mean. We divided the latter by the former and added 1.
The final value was 1.2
